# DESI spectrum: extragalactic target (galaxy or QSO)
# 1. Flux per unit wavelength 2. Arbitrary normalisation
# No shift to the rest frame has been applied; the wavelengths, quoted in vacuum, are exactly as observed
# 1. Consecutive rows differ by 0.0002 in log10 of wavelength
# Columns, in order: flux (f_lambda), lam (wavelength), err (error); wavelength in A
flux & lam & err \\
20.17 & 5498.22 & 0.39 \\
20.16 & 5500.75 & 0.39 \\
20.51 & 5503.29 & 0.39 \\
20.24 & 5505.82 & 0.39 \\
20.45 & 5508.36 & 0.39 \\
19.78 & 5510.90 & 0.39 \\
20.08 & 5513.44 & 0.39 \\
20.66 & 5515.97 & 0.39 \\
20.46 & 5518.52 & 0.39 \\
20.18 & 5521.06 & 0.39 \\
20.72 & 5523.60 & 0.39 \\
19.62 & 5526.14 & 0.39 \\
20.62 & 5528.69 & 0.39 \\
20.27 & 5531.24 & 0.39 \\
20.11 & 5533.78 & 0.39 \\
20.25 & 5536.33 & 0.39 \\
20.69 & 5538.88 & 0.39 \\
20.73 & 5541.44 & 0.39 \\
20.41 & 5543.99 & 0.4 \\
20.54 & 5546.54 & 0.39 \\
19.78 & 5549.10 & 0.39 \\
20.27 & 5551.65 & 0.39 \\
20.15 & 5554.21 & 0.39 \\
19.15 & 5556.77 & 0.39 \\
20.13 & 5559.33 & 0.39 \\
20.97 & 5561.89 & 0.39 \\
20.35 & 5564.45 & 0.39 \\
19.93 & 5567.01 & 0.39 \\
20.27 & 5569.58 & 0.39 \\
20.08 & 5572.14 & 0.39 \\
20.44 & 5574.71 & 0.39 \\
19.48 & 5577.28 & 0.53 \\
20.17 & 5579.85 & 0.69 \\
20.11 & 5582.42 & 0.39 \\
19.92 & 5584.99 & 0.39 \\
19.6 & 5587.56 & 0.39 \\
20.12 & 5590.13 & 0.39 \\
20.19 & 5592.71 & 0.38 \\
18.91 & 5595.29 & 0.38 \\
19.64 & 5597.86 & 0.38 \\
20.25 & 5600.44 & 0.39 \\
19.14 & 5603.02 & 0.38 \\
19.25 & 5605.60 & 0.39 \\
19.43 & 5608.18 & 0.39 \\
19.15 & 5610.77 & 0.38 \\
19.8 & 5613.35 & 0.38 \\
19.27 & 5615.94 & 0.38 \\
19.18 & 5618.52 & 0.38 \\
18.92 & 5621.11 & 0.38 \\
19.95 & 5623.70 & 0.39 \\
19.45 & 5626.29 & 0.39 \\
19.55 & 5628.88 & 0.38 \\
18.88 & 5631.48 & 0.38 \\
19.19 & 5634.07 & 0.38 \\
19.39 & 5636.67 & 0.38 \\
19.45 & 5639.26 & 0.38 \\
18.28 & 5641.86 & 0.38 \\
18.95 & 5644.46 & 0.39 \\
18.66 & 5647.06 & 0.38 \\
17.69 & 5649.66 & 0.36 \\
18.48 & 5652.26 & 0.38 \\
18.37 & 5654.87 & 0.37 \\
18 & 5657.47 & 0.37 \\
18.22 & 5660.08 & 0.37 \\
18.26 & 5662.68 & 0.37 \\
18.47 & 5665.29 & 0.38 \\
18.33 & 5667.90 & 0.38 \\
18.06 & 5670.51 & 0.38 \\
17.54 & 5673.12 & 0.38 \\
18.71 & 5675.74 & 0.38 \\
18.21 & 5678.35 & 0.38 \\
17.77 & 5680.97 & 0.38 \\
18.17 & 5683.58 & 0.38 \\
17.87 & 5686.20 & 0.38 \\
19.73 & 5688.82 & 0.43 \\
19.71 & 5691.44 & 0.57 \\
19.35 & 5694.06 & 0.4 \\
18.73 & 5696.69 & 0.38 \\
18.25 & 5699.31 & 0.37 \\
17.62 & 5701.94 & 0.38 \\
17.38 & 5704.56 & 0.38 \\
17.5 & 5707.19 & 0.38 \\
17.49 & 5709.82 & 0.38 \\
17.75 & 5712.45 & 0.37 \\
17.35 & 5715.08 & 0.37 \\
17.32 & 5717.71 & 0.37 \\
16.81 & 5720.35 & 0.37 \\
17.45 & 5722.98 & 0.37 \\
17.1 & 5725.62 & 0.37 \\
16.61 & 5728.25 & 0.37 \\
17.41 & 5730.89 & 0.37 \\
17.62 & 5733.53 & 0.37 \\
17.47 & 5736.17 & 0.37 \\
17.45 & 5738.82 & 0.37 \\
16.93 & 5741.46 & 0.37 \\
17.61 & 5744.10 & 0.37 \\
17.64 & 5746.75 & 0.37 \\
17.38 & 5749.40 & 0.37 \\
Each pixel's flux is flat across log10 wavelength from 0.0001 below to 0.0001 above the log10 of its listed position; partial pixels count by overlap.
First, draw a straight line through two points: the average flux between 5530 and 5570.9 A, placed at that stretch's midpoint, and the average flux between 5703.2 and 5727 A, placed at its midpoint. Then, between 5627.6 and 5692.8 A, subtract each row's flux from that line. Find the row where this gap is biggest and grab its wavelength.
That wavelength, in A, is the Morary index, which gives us 5649.66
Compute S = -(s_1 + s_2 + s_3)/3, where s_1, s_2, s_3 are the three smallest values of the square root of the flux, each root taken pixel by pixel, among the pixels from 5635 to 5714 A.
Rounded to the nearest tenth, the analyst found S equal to -4.2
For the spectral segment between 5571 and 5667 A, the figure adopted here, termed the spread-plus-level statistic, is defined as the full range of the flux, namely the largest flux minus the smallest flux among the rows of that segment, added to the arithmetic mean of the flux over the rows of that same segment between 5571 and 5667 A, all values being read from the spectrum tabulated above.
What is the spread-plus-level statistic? 22.0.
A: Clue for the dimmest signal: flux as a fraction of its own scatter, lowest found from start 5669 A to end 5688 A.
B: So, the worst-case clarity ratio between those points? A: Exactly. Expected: 46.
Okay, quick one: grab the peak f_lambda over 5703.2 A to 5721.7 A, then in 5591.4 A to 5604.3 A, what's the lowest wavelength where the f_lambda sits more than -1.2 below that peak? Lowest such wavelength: 5595.29 A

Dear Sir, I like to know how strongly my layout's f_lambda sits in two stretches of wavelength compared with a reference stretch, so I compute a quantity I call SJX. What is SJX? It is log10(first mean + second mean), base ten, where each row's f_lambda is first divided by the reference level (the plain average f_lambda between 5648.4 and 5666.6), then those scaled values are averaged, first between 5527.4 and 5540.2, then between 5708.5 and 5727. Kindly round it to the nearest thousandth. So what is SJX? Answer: 0.316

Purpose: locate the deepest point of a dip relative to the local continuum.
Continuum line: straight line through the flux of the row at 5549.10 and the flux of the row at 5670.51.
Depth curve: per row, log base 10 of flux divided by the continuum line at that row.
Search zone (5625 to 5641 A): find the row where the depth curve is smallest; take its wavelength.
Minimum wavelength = 5631.48 A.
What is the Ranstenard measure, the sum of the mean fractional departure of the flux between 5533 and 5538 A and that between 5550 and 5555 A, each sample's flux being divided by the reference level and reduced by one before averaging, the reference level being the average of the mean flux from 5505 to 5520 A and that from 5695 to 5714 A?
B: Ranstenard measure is 0.12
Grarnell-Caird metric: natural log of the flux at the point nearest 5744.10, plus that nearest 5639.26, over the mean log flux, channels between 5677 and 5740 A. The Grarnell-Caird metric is 2.03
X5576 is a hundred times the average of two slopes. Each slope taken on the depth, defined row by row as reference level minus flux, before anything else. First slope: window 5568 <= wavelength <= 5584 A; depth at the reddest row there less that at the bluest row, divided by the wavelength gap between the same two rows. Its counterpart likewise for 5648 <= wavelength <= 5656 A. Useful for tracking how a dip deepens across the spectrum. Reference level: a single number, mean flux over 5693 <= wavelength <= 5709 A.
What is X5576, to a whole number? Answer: -6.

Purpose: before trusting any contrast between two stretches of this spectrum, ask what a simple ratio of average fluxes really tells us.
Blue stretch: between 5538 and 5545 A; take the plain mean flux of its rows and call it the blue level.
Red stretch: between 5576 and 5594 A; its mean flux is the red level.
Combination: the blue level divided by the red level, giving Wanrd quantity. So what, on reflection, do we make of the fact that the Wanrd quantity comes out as 1.03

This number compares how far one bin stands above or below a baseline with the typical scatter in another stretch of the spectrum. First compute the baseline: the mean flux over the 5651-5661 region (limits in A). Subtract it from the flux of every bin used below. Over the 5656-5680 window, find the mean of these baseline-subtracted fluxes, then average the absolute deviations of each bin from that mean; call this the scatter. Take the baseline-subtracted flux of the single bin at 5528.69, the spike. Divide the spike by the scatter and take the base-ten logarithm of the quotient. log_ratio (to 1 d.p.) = 1.0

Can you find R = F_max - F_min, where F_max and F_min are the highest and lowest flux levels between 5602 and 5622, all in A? 0.88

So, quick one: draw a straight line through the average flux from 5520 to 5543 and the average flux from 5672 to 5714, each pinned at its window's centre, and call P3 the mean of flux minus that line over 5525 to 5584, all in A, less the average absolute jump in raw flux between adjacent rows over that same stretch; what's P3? -0.33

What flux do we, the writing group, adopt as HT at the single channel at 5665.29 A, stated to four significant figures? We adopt 18.47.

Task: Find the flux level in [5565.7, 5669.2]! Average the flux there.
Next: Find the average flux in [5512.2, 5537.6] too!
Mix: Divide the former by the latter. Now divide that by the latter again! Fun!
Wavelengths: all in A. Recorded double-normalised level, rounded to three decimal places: 0.047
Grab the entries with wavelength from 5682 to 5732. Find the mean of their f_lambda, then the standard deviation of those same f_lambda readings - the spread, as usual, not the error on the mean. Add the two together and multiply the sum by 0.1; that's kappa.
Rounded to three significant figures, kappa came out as 1.88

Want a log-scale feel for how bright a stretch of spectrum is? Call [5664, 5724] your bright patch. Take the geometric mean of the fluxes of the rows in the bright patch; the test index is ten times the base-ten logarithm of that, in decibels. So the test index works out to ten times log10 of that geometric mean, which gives 12.6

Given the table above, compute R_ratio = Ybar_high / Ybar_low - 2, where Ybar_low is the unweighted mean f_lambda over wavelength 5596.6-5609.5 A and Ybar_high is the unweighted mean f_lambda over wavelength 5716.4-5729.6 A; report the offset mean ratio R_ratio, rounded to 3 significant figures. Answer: -1.13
